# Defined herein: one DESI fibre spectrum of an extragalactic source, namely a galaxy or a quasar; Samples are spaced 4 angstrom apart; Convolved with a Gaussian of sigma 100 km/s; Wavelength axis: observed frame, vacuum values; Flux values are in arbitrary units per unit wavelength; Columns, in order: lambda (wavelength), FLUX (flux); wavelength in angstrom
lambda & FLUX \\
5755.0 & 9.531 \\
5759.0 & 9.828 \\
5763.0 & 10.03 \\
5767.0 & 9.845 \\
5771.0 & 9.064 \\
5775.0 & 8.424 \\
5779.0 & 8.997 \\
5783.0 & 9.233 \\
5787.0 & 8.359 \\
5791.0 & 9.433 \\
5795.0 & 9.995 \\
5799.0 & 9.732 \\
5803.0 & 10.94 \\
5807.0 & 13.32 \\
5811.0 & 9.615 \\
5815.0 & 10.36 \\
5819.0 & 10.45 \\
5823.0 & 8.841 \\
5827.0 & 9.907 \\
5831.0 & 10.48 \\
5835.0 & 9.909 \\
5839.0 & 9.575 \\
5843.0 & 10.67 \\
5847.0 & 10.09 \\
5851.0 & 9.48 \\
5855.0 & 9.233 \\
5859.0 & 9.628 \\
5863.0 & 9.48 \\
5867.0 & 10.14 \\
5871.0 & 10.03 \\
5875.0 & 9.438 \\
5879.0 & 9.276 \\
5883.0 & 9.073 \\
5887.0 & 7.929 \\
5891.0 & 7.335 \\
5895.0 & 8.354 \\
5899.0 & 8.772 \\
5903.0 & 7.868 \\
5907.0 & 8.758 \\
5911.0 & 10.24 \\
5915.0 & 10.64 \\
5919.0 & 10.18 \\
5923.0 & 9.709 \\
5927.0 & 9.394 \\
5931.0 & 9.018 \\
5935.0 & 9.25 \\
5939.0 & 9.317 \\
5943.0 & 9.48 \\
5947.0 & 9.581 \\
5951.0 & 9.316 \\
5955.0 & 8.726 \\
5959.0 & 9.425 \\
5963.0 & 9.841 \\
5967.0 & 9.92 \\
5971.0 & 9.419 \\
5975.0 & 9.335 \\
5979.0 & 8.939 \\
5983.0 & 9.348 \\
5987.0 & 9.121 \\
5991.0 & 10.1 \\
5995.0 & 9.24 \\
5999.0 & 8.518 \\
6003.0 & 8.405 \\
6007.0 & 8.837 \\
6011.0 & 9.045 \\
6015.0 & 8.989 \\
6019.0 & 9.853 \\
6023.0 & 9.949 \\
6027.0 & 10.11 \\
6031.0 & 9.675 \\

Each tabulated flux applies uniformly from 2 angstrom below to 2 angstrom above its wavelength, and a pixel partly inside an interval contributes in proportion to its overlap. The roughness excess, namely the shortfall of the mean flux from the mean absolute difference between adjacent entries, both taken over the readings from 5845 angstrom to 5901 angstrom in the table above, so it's -8.68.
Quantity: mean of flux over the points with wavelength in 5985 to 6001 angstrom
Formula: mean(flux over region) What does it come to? 9.2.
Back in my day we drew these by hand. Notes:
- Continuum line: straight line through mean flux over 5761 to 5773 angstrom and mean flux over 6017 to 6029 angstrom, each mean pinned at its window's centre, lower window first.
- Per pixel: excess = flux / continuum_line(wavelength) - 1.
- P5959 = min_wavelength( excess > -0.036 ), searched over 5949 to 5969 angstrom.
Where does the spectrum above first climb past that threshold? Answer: 5963.0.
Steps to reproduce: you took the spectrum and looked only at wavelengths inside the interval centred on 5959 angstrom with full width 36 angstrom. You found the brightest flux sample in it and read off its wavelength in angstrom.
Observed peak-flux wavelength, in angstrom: 5967.0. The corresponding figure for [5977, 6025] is 5991.0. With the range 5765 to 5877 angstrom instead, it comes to 5807.0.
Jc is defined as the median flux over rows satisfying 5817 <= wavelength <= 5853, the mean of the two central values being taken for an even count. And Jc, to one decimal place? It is 9.9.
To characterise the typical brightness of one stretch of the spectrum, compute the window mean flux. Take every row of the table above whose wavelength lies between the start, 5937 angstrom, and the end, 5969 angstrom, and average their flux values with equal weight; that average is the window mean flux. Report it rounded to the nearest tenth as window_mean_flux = 9.5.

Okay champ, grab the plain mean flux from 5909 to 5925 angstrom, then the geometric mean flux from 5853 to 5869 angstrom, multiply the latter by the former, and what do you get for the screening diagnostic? 98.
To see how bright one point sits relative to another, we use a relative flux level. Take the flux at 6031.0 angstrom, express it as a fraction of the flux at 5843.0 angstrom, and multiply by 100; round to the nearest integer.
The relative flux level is 91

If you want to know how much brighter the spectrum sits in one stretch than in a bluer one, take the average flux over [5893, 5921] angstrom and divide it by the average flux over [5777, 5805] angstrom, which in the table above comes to 0.97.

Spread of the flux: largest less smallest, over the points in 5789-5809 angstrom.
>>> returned 3.9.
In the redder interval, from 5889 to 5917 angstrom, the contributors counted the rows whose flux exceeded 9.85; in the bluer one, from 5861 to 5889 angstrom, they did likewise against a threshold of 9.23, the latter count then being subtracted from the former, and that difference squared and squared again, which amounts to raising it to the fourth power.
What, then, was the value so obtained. 81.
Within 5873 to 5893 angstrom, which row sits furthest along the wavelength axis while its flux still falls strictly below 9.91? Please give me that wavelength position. 5891.0 angstrom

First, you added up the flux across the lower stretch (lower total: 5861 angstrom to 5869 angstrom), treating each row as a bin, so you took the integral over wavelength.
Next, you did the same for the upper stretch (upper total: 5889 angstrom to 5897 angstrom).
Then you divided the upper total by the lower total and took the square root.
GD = 0.89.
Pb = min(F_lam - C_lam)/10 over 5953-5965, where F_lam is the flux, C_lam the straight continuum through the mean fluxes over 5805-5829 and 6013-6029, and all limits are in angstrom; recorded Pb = -0.12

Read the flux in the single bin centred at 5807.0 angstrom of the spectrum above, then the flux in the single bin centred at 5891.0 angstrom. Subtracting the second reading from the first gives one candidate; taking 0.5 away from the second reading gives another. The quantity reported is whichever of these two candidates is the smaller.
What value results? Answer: 6.0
